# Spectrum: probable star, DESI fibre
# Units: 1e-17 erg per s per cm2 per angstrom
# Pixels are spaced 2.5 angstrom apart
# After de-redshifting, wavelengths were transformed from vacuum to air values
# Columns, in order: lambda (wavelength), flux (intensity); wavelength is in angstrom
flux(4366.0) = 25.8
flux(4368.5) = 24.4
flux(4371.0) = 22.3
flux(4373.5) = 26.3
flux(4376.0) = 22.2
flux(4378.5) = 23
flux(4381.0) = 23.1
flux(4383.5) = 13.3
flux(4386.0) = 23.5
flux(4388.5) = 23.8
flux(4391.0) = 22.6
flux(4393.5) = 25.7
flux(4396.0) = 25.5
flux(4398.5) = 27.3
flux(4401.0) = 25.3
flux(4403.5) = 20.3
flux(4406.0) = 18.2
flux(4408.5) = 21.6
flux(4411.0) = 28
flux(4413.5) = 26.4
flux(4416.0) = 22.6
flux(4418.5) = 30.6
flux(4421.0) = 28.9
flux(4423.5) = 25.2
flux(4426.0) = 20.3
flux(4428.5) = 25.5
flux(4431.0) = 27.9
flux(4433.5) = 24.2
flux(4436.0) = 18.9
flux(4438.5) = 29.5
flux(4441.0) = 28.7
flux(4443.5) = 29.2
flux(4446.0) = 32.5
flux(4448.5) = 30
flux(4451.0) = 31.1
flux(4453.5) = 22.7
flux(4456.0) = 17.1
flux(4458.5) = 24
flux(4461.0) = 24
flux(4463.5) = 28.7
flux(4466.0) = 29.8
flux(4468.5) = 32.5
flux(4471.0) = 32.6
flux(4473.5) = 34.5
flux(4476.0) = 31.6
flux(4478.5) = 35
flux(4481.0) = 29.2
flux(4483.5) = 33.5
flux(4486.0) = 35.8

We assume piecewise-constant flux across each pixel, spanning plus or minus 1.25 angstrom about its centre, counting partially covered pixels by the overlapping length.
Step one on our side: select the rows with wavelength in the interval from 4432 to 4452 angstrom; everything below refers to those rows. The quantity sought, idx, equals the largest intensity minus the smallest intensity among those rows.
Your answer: 13.6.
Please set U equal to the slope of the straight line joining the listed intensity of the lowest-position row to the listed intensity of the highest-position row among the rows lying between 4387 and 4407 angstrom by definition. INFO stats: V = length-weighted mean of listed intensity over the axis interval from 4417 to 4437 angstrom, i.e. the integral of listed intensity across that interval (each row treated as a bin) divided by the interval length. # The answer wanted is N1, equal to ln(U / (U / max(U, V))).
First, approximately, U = -0.3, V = 25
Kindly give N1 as 3.23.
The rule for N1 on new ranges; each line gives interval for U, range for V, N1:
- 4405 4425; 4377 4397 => 3.11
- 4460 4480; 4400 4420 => 3.19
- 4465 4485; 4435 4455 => 3.33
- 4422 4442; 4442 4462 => 3.27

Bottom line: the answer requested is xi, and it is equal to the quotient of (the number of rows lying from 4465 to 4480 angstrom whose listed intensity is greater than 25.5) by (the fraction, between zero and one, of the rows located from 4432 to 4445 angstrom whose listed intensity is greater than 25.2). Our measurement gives 10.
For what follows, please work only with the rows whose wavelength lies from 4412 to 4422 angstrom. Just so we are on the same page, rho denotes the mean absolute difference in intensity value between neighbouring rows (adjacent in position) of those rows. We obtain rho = 4.5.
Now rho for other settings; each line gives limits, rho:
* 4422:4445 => 4.2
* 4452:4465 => 4.3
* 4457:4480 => 2.1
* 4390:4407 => 2.4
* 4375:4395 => 3.6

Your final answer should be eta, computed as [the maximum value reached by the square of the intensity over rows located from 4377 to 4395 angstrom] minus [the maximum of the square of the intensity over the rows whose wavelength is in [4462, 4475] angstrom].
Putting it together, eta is -530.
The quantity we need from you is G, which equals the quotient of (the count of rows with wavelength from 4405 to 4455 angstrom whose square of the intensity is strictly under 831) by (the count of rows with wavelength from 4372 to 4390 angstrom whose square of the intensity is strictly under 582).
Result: 2.2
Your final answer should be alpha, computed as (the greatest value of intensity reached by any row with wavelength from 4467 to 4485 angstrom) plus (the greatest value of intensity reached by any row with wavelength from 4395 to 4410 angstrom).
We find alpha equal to 62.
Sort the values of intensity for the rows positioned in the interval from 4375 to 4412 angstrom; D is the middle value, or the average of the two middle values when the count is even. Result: 23.1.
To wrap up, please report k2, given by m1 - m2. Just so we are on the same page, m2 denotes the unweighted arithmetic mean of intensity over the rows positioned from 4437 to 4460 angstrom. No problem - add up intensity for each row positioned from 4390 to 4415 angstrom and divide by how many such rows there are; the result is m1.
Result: -3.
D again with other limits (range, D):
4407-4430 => 25.5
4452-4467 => 24.0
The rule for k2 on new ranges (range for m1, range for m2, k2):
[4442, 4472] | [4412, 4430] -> 2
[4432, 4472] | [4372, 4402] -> 4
